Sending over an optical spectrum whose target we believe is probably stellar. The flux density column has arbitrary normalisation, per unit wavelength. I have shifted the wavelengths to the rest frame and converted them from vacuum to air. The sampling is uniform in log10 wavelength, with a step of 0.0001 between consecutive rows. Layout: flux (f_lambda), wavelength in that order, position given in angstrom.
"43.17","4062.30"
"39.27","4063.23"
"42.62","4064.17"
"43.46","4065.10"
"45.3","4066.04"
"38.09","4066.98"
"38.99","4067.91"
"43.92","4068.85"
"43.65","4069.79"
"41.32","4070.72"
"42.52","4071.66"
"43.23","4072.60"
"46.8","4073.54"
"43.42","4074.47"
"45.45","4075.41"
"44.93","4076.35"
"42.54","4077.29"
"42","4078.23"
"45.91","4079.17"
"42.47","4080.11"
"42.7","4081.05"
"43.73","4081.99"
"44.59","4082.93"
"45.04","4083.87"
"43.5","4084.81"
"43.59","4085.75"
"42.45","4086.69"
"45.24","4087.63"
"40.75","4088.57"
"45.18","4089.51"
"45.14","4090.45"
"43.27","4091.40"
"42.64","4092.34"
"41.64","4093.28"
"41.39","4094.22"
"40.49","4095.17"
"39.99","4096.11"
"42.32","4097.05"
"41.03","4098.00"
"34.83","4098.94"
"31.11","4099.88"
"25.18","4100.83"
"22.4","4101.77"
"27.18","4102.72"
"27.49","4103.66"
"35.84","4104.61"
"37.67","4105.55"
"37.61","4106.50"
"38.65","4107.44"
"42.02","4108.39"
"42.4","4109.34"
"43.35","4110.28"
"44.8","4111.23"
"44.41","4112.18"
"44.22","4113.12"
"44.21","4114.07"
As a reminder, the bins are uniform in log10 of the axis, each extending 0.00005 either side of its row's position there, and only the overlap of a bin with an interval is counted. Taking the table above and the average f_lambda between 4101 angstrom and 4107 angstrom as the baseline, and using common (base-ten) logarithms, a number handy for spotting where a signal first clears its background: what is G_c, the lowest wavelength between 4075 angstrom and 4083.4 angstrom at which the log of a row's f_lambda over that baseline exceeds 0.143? 4075.41 angstrom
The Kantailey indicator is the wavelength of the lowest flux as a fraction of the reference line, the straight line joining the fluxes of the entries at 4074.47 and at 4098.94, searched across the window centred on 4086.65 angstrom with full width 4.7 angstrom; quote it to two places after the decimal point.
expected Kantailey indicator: 4088.57 angstrom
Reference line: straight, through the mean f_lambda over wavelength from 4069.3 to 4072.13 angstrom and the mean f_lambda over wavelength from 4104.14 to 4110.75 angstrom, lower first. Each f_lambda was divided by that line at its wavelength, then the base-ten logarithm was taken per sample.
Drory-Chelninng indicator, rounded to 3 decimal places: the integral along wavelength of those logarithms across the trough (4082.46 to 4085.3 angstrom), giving 0.083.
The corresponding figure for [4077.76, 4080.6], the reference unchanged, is 0.045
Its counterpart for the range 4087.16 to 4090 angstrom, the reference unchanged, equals 0.074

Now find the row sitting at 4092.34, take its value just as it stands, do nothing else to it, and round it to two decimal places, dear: 42.64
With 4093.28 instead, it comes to 41.64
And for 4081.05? 42.70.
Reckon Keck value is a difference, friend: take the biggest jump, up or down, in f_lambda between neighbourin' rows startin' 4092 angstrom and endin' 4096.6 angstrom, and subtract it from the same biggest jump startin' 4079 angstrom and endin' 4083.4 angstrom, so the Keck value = 2.4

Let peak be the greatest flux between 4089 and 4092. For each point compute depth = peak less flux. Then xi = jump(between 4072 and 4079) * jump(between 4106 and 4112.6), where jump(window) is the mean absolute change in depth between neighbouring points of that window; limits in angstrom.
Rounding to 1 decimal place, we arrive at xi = 2.6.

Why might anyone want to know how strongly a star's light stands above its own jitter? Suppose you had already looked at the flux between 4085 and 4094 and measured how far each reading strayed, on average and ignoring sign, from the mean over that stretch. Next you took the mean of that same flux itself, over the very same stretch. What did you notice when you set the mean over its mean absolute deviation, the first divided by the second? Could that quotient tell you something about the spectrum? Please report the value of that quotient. 33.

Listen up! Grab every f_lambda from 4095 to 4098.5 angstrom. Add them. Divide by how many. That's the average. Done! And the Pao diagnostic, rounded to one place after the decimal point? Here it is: 41.0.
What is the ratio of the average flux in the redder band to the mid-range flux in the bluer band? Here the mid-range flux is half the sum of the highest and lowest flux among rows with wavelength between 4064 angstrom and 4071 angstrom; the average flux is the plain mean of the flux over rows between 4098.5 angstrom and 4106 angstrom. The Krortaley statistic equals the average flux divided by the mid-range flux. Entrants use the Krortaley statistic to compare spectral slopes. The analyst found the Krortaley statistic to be 0.72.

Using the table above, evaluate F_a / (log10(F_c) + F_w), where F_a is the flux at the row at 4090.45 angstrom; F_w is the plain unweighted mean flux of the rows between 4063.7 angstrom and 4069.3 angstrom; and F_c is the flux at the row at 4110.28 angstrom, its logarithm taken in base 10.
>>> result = 1.03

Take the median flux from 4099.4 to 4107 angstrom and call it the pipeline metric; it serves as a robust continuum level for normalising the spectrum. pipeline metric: 29.3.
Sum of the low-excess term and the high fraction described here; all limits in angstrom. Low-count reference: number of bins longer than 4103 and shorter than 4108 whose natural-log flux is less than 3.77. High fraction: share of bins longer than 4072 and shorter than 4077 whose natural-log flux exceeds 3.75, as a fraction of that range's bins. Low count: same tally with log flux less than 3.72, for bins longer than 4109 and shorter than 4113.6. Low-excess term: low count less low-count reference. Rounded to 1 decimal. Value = -4.0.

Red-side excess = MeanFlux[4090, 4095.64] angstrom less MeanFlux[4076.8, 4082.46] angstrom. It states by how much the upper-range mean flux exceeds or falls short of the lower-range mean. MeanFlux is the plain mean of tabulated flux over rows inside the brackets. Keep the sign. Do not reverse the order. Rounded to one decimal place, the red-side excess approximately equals -0.8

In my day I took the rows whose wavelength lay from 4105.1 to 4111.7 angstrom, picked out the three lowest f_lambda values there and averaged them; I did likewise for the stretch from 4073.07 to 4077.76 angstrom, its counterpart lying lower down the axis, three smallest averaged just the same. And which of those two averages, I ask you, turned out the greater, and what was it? 44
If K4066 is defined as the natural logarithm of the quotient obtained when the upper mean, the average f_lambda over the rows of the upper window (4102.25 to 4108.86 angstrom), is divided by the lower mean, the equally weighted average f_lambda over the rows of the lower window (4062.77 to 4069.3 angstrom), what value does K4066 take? -0.17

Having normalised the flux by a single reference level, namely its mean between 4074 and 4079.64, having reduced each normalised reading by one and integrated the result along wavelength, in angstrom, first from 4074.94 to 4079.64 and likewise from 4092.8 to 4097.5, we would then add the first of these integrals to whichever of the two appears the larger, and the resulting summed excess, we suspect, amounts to 0.0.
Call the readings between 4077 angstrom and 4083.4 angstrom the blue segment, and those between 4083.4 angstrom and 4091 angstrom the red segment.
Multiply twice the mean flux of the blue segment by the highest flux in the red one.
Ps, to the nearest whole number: 3929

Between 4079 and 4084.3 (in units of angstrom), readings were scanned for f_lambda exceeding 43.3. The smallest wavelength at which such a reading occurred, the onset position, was 4079.17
